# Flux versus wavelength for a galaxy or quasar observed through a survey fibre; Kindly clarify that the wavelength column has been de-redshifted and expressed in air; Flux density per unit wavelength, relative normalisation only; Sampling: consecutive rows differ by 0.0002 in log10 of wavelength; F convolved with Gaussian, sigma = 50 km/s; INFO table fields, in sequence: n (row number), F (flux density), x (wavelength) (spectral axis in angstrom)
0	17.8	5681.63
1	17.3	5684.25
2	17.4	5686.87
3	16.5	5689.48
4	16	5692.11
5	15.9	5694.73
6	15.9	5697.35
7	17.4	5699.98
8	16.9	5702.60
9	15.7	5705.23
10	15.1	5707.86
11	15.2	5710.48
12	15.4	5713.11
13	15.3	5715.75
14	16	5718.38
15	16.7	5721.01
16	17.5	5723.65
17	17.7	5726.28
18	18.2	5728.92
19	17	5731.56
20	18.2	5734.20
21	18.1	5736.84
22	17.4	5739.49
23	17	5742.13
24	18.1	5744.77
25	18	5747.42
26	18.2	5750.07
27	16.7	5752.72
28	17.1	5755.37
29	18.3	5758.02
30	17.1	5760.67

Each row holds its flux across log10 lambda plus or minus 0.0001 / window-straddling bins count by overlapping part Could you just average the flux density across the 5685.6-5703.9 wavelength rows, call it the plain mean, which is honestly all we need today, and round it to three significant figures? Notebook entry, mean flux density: 16.6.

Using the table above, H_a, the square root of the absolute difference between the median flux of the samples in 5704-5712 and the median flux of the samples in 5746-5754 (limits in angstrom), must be 1.67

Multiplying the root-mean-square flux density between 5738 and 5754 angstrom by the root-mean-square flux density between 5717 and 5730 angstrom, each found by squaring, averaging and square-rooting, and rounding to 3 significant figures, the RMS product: 303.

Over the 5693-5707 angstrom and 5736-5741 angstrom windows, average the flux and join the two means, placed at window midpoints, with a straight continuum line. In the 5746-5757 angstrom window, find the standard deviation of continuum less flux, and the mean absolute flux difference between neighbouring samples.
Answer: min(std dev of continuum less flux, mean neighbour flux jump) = 0.70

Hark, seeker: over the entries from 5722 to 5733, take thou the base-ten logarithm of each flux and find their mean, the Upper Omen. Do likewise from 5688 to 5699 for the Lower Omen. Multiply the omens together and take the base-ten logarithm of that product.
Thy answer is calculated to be 0.177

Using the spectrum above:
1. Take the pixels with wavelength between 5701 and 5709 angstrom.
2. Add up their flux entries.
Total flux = 48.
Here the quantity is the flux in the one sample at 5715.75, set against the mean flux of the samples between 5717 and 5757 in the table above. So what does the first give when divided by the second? 0.88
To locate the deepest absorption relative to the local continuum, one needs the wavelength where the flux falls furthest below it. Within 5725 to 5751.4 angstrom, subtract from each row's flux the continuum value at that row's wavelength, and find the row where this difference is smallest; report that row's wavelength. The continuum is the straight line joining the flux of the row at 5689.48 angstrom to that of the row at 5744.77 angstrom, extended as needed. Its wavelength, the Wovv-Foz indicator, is 5742.13 angstrom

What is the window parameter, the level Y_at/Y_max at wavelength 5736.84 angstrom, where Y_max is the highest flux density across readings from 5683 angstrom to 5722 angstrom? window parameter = 1.04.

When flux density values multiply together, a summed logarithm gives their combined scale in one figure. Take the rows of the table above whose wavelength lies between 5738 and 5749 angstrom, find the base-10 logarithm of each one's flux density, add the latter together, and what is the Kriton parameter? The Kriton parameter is 5.0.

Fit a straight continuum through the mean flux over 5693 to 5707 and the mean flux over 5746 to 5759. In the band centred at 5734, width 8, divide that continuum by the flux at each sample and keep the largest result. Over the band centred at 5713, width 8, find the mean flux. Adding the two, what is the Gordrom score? 16.3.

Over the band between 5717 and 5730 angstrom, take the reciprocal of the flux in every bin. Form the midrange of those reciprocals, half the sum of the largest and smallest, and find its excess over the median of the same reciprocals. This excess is 0.0016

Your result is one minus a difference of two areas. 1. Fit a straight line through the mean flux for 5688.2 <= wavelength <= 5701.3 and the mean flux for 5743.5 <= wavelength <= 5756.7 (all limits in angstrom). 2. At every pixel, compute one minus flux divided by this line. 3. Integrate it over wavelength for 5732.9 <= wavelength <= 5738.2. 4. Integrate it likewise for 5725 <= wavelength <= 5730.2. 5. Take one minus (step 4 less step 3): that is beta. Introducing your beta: 1.0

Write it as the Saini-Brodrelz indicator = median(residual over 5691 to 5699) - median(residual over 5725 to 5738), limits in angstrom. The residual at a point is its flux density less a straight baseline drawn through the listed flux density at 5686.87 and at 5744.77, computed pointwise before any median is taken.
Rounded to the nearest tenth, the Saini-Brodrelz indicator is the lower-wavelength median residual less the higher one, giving -1.7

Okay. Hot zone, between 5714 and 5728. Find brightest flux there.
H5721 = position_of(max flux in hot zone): 5726.28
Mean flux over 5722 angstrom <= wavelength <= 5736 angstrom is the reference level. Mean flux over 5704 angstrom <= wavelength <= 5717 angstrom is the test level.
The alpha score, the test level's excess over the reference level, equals -2.4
